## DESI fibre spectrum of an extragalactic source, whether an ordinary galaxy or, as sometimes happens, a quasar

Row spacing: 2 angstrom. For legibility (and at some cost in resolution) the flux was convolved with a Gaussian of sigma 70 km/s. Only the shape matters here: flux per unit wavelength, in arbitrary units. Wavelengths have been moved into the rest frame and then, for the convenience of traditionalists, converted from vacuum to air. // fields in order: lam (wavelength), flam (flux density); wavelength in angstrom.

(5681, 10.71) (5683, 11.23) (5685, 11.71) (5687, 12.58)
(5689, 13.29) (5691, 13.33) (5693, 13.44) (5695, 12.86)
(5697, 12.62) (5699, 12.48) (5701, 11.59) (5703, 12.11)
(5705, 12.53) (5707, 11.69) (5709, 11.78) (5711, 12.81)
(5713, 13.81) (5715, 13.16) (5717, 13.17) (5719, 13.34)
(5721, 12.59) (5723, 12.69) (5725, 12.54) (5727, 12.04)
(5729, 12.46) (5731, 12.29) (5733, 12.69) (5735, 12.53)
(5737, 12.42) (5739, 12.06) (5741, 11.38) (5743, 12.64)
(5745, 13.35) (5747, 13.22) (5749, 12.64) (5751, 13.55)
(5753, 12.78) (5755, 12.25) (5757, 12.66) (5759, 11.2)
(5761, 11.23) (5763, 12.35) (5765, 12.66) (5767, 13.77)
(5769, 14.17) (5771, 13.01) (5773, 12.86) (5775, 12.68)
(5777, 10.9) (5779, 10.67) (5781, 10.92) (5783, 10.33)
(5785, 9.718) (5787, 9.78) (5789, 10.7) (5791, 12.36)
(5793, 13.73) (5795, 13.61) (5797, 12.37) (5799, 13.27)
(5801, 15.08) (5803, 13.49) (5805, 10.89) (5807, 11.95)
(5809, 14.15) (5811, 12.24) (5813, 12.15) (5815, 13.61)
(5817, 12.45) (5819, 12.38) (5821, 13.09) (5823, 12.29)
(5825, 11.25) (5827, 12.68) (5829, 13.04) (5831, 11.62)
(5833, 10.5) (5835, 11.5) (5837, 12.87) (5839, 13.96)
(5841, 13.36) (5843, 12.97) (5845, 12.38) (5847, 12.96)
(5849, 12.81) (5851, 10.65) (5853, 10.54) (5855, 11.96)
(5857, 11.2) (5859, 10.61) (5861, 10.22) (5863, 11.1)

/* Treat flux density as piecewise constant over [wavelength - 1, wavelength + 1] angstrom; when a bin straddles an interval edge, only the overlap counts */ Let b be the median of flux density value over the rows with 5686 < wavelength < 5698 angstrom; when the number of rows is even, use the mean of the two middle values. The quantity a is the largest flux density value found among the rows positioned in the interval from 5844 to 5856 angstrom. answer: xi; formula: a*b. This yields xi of 169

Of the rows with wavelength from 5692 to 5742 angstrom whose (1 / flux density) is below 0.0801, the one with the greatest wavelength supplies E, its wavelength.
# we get 5735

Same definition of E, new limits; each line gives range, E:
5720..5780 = 5775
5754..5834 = 5829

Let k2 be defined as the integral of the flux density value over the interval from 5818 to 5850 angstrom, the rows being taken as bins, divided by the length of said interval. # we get 12.5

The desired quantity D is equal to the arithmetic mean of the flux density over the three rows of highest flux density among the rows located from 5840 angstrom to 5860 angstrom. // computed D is 13.1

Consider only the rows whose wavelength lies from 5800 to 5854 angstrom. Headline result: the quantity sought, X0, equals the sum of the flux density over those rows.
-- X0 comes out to 337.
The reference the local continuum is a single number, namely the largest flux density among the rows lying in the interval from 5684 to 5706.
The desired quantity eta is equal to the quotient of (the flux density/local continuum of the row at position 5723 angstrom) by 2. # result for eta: 0.472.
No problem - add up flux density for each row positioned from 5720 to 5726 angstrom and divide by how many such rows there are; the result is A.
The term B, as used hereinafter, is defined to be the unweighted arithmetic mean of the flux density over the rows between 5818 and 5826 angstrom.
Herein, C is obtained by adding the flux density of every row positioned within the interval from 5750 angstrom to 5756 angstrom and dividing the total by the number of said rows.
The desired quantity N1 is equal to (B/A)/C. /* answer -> 0.076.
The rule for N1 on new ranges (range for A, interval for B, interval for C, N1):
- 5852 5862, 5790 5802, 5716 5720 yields 0.093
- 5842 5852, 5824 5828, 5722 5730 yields 0.078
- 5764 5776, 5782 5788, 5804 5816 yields 0.060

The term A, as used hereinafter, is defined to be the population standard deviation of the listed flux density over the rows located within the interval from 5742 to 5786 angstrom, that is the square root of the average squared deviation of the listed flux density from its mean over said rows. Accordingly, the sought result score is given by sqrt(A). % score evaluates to 1.08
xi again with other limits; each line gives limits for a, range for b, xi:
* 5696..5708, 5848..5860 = 138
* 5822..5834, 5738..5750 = 165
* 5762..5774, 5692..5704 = 178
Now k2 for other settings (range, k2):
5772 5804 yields 12.0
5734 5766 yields 12.4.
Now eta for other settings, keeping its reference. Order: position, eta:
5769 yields 0.527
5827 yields 0.472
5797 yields 0.460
